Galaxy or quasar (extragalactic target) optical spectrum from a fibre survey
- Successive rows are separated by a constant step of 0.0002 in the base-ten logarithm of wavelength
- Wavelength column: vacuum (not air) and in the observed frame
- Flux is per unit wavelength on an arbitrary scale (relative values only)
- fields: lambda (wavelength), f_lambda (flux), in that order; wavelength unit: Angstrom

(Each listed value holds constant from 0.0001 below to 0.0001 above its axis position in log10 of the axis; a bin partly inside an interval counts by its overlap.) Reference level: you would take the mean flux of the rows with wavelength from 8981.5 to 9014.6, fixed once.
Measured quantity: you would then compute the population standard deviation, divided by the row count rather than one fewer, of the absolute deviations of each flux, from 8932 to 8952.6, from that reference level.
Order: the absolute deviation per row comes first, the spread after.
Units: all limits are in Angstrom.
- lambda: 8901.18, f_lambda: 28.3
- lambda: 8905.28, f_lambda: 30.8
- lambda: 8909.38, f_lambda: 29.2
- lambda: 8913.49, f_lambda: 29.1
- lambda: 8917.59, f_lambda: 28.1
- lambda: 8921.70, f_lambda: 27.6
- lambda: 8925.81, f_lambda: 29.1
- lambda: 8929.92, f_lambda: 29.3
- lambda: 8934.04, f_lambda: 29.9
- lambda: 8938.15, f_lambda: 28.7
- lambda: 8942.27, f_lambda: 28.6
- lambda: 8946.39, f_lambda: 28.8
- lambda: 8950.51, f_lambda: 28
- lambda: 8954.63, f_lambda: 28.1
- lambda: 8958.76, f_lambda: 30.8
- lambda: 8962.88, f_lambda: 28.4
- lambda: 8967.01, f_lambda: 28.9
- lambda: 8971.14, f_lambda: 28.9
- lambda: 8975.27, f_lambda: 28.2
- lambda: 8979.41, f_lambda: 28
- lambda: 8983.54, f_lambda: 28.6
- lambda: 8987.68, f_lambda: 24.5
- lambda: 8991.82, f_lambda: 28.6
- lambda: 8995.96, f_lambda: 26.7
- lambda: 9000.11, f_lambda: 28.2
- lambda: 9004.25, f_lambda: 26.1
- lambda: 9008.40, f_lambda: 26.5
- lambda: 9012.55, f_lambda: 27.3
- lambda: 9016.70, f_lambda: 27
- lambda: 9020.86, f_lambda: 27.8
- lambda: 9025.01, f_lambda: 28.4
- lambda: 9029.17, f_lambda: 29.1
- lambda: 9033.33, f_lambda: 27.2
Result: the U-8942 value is 0.62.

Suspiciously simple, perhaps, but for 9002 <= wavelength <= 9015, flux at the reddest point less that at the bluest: 1.2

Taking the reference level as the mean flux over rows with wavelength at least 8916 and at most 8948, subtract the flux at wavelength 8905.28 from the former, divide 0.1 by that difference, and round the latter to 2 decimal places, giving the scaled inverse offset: -0.05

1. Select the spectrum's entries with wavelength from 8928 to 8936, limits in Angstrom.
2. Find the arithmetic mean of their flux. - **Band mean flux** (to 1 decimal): 29.6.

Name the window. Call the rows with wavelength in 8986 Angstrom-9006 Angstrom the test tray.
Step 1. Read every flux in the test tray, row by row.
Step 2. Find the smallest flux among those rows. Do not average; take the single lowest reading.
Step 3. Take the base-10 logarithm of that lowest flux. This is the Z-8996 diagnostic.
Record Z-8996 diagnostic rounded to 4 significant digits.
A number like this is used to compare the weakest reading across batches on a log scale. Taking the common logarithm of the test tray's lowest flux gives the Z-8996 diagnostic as 1.389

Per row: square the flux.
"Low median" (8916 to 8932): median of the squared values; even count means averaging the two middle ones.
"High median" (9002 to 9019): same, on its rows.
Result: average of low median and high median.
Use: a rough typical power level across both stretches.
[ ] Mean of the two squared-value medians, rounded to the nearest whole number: 767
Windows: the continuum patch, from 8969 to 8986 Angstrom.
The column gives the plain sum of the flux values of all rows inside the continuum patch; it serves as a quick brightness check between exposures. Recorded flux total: 114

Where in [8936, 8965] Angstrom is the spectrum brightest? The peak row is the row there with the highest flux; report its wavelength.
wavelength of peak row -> 8958.76 Angstrom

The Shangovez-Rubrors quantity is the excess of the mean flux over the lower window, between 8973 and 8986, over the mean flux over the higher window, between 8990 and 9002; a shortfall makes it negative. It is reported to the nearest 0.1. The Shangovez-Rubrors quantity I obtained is 0.4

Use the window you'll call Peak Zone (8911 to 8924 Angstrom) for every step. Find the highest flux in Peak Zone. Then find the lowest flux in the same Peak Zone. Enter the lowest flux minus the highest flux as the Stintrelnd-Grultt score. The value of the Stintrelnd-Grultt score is -1.5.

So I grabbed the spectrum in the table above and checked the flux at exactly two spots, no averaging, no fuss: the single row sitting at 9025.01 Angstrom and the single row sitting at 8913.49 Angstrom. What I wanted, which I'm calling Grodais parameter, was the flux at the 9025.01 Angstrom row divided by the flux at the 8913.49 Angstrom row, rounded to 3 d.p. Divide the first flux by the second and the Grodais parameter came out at 0.976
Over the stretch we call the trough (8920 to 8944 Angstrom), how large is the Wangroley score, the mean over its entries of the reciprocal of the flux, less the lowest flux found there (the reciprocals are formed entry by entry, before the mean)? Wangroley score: -27.6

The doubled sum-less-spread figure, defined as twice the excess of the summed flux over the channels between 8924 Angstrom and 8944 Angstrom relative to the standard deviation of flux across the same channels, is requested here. 290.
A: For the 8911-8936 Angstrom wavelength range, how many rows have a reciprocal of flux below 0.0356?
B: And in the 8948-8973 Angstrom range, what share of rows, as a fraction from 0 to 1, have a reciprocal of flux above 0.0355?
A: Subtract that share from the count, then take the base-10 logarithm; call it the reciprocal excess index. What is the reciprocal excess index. 0.669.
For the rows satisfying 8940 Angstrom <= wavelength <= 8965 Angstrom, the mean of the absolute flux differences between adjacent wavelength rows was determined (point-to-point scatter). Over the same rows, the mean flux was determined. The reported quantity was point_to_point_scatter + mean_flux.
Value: 30.02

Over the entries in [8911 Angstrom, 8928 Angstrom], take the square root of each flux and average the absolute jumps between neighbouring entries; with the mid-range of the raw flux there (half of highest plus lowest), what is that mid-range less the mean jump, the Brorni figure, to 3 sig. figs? 28.3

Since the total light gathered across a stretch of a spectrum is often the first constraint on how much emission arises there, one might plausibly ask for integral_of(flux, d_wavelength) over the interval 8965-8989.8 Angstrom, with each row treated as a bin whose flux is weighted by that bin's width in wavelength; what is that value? 691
